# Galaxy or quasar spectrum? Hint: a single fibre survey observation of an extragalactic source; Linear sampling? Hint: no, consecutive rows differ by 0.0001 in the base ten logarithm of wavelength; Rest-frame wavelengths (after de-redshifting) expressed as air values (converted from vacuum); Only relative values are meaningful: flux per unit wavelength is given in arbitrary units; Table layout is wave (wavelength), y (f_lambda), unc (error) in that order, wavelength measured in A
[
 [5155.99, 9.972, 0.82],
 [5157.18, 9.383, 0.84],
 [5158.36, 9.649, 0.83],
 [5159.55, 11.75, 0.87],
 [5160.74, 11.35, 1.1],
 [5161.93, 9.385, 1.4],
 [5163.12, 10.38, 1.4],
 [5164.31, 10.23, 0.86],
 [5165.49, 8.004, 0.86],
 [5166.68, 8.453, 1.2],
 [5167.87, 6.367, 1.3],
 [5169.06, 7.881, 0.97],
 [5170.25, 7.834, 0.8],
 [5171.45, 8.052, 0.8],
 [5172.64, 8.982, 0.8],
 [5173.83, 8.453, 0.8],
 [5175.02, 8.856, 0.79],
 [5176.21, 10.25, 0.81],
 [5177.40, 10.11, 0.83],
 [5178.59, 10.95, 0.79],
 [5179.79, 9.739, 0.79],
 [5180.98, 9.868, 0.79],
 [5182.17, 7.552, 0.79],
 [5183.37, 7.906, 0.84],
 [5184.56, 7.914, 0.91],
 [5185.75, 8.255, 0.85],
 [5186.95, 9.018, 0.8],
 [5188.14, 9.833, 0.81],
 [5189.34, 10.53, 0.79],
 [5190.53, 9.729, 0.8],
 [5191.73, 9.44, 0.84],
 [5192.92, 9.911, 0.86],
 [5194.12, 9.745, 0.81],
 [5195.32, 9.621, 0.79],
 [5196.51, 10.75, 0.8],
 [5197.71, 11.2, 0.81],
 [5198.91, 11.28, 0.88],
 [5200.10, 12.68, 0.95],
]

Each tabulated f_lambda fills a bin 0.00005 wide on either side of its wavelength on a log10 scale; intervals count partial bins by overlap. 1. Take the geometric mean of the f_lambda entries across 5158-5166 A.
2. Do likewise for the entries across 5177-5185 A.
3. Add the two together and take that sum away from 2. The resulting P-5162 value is -17.1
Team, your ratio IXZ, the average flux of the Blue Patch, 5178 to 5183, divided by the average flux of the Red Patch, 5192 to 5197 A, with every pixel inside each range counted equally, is 0.95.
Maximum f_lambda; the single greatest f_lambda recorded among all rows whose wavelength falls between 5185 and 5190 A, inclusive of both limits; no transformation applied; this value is 10.53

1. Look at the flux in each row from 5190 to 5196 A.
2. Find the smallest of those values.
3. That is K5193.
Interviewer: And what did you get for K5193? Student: 9.44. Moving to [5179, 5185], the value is 7.552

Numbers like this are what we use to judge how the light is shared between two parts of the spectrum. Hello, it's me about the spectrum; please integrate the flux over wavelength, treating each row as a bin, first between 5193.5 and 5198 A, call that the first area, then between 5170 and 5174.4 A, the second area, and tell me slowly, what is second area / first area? 0.80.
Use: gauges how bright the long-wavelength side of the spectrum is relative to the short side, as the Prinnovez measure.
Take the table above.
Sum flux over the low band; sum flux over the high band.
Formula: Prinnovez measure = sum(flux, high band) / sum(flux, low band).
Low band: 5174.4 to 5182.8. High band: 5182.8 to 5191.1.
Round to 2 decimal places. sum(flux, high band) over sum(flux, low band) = 0.94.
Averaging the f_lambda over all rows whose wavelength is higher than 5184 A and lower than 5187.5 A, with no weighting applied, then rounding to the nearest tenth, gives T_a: 8.4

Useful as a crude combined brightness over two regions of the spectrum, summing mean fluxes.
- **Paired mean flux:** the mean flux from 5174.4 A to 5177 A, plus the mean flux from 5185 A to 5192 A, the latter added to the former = 19.0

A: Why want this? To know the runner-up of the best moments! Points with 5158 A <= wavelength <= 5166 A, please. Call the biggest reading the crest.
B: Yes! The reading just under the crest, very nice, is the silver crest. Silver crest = 11.35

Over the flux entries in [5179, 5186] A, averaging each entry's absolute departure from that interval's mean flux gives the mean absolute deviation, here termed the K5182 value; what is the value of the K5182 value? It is 0.84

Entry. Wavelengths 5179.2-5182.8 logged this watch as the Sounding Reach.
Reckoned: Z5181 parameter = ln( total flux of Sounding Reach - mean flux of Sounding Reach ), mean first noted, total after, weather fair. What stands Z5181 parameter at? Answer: 2.90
